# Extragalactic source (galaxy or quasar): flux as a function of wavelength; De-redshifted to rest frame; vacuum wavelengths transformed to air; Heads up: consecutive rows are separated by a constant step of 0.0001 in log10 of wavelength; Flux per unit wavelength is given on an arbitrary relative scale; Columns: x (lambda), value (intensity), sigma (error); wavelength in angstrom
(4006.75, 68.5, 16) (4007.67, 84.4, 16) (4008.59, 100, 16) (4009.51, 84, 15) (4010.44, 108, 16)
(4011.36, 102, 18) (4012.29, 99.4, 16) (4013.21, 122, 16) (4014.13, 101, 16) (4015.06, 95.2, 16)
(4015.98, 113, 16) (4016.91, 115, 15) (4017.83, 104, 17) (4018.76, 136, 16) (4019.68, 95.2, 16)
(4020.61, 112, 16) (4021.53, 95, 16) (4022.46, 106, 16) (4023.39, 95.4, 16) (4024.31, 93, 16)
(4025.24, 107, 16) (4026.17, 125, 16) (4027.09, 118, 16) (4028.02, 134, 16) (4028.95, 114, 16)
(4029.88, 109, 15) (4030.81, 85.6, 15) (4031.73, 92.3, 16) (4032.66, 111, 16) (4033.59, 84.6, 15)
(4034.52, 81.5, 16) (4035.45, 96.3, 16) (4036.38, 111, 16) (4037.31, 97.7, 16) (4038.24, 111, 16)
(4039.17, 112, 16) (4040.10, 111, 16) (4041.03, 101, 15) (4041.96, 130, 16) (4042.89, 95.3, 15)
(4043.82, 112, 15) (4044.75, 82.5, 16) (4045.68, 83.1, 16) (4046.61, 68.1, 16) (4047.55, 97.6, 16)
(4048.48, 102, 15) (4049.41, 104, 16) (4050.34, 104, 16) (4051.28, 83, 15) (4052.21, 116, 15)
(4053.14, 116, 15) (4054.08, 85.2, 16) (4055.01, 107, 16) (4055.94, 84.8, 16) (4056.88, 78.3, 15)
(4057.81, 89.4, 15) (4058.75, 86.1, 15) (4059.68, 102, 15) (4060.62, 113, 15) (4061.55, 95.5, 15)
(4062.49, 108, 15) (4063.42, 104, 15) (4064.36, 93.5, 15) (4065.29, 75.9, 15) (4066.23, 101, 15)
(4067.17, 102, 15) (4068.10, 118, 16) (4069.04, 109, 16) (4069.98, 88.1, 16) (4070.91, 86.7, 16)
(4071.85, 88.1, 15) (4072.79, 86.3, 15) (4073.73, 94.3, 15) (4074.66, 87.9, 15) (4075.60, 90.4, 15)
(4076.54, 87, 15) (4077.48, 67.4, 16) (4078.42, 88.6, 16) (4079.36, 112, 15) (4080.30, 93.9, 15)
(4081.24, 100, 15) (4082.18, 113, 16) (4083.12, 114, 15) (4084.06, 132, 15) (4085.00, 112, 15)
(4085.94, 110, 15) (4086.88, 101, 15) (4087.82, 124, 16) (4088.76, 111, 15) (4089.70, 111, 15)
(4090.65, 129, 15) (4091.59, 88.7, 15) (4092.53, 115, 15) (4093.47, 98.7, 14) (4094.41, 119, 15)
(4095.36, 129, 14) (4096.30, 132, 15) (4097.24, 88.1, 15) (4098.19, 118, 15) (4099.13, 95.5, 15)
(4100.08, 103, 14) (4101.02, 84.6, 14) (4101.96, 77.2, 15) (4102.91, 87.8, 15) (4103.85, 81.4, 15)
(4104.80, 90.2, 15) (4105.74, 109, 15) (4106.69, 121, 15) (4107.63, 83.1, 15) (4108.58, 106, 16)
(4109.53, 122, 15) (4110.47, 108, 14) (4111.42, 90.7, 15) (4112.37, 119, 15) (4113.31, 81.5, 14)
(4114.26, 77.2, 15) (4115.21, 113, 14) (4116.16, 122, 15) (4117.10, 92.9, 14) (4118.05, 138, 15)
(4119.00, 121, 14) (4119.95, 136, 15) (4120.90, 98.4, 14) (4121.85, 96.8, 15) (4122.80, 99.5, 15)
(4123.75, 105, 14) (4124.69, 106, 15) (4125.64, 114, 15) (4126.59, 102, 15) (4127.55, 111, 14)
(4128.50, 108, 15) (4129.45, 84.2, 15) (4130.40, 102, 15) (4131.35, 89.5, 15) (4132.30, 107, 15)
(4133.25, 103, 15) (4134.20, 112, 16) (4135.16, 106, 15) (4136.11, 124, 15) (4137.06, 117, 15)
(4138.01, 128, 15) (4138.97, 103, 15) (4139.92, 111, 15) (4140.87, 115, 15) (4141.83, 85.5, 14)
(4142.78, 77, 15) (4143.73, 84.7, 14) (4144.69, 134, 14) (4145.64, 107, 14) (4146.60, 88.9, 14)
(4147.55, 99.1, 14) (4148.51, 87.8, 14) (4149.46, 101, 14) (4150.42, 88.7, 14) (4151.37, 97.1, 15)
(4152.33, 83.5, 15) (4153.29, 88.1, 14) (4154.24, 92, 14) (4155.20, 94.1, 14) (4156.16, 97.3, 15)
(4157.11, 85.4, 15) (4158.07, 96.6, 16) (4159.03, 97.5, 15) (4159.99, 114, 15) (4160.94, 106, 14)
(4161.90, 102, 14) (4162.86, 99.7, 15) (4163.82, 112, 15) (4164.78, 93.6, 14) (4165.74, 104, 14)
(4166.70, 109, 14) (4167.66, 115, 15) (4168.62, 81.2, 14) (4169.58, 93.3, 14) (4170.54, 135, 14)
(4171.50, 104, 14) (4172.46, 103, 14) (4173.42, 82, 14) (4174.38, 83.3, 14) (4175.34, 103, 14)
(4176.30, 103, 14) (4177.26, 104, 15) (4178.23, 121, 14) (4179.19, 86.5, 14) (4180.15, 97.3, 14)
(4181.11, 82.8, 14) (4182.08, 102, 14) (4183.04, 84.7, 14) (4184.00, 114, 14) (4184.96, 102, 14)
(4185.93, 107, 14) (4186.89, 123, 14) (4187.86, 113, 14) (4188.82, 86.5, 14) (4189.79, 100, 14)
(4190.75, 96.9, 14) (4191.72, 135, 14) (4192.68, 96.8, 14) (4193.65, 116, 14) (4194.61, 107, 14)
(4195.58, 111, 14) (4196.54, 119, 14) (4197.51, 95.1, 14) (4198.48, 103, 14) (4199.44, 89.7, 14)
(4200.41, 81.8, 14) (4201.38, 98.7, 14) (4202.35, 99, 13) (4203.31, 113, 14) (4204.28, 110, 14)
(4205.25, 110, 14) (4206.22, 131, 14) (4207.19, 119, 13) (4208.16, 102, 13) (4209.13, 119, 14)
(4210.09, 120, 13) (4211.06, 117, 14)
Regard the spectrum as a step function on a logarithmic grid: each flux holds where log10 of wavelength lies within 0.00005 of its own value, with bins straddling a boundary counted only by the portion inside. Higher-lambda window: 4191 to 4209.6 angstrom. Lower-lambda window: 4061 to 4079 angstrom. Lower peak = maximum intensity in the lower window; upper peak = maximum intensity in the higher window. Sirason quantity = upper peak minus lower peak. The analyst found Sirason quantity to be 17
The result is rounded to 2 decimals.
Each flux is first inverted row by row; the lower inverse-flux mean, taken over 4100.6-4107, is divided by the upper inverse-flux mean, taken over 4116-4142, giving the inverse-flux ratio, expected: 1.18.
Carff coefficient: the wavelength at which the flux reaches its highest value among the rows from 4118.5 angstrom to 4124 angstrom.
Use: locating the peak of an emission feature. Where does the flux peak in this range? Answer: 4119.95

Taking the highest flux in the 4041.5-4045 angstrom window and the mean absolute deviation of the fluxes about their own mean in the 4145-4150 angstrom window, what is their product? 875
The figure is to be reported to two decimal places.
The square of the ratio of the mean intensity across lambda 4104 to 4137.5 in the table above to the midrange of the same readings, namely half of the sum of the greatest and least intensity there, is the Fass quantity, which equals 0.97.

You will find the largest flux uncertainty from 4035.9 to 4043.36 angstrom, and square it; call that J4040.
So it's 256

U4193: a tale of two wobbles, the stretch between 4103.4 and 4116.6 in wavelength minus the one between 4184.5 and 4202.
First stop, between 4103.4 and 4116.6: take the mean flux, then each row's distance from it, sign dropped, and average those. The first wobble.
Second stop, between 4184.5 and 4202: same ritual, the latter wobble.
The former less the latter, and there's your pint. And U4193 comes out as 4.6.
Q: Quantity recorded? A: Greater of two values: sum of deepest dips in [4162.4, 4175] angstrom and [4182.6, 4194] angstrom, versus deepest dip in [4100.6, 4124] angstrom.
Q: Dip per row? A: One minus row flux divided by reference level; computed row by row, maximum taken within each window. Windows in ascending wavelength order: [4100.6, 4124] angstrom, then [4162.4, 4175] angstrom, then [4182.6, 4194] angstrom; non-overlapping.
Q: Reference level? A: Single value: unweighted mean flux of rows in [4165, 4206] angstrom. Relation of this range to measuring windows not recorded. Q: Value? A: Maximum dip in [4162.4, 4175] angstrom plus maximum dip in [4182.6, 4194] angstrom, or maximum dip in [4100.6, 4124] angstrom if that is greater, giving 0.39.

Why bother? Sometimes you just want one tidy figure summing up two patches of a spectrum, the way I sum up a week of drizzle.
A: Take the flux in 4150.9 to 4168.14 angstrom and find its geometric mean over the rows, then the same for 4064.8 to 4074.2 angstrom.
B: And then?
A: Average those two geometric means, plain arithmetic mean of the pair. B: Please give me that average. 97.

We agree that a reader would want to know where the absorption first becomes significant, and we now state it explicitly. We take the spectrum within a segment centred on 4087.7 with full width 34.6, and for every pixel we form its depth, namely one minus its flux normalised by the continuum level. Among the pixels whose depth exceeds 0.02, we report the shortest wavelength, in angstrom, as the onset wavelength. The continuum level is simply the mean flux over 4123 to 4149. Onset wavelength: 4070.91 angstrom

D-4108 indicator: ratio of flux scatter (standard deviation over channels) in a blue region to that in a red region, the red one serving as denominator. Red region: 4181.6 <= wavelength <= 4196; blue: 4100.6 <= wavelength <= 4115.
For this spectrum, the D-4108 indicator 1.25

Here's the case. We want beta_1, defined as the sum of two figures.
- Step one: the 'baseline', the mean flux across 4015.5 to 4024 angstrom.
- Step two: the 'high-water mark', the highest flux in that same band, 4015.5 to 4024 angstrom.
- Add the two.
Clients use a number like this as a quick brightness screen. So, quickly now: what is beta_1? 244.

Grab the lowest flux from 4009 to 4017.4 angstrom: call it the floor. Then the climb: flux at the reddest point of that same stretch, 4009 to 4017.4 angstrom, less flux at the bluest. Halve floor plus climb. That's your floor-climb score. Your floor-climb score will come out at 57.5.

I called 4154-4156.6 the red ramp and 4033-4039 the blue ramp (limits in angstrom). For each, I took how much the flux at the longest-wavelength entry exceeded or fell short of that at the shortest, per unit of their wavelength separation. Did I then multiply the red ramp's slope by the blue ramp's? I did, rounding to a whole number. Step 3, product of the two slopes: 16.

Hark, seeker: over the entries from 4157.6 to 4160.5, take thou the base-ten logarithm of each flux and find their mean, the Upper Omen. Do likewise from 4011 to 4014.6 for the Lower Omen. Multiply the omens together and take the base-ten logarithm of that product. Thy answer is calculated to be 0.610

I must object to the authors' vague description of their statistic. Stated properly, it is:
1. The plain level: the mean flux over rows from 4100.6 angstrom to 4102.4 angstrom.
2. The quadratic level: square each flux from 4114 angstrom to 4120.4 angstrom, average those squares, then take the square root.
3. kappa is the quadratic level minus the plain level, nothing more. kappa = 35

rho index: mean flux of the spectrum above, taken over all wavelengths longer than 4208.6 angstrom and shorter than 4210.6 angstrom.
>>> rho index 120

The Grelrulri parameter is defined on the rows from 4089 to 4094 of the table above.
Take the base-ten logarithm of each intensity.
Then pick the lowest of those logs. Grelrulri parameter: 1.95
